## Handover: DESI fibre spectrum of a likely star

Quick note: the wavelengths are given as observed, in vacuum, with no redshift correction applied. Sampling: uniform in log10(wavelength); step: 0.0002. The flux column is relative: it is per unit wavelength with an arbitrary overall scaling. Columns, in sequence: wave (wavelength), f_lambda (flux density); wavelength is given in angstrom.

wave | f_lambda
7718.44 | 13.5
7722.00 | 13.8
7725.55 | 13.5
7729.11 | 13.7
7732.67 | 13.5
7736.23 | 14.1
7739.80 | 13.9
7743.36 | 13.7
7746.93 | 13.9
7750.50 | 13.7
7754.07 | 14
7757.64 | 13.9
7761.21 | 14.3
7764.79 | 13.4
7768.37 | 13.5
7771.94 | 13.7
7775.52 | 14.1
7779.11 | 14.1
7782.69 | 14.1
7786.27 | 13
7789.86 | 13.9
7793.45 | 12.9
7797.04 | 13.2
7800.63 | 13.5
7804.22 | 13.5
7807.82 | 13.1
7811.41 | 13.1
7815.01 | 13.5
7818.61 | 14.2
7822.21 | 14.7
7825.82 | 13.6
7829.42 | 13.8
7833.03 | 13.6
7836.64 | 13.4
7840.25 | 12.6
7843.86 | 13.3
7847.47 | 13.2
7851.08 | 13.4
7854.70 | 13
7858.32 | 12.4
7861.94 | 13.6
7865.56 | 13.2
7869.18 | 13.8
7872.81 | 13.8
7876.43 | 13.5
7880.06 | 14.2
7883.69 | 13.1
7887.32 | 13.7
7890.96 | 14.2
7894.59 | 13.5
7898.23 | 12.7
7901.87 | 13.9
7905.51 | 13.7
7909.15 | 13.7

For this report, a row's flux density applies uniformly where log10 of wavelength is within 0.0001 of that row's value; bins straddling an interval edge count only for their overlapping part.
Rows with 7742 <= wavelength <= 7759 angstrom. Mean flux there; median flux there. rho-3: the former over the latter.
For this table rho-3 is 1.00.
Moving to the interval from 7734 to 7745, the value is 1.00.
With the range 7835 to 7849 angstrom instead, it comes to 0.99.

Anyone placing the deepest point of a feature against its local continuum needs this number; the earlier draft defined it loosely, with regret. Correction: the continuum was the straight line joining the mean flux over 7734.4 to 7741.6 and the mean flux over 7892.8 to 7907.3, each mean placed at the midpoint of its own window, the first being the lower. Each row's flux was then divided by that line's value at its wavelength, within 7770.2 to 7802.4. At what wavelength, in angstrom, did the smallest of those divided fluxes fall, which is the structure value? 7793.45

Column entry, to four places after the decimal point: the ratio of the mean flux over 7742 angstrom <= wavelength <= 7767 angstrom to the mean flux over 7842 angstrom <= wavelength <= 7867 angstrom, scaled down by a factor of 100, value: 0.0105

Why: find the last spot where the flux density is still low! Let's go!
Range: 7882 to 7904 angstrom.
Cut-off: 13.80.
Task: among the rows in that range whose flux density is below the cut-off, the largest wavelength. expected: 7898.23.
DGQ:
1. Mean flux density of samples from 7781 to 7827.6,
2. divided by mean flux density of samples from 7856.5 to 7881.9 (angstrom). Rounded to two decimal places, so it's 1.00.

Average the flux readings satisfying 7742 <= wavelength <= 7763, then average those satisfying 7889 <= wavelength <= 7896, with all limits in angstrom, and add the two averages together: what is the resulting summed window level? 27.8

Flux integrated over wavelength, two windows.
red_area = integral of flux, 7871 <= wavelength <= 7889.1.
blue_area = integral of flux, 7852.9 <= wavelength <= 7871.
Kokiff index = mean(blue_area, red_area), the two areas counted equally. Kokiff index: 243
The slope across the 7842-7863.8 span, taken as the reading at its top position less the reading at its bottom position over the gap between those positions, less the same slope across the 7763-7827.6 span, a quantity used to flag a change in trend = 0.013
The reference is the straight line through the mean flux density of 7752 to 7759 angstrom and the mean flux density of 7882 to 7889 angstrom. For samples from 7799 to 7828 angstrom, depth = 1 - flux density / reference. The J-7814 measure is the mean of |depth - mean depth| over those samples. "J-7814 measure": 0.030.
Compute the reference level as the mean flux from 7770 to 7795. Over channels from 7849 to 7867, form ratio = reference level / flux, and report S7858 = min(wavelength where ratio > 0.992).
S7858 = 7851.08 angstrom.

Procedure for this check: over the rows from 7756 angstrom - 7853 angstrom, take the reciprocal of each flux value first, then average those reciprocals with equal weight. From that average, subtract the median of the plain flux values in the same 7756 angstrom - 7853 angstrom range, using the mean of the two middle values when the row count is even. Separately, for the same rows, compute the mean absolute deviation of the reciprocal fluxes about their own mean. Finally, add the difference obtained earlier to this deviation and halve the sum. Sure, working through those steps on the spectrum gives -6.71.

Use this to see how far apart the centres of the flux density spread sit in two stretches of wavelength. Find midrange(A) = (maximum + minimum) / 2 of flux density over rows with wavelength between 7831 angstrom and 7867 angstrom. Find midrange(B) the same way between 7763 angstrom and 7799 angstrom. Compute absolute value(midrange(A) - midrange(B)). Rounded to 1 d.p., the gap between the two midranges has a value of 0.5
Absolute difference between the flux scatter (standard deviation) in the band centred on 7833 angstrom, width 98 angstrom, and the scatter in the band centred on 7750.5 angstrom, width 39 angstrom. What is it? 0.22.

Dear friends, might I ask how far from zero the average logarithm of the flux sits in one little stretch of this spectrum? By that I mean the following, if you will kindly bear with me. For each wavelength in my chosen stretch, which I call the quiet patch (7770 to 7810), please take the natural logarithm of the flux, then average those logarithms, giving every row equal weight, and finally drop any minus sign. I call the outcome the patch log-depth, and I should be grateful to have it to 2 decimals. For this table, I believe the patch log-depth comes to 2.61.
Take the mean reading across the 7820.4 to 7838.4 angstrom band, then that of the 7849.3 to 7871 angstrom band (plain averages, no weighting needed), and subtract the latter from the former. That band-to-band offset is 0.59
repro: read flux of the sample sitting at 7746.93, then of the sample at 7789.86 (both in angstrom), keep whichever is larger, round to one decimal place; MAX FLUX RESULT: 13.9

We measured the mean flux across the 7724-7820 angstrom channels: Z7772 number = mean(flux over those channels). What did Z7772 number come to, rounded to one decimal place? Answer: 13.7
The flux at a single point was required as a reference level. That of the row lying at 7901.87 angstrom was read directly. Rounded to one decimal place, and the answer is 13.9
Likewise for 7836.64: 13.4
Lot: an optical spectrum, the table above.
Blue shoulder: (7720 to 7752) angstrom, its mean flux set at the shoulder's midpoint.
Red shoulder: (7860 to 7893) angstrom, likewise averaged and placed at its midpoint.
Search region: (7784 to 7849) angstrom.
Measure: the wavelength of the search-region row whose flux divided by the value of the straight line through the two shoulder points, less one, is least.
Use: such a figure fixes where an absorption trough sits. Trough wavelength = 7840.25 angstrom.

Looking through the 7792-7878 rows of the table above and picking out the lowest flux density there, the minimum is 12.4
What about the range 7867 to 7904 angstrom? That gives 12.7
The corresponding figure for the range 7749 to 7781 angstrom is 13.4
